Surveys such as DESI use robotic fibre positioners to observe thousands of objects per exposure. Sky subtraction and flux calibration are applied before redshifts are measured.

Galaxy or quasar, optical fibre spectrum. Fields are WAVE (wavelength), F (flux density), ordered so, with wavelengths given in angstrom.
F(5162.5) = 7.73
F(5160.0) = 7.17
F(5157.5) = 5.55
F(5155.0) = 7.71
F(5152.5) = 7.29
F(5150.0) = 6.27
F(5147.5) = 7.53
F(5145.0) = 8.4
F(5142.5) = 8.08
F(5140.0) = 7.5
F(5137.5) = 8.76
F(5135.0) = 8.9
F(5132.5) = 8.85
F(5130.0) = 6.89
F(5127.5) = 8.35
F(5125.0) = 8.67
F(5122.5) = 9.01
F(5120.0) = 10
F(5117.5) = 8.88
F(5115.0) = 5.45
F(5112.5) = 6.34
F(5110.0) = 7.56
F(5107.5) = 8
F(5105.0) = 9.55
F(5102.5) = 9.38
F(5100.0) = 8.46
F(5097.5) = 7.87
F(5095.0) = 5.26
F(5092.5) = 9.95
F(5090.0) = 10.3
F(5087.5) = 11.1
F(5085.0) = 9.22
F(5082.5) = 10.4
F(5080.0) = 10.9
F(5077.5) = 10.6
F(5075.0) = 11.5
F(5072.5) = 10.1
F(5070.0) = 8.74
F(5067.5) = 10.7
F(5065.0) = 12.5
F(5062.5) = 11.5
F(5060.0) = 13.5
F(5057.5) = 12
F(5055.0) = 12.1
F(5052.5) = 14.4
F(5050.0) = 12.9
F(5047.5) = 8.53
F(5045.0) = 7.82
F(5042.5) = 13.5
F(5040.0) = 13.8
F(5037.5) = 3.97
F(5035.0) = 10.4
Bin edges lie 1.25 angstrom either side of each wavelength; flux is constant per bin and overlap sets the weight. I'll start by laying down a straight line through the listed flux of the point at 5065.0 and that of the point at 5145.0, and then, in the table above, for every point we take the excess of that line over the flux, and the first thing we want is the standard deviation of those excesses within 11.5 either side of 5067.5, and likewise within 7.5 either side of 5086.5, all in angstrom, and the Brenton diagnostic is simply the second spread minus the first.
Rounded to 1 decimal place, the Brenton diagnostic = -0.6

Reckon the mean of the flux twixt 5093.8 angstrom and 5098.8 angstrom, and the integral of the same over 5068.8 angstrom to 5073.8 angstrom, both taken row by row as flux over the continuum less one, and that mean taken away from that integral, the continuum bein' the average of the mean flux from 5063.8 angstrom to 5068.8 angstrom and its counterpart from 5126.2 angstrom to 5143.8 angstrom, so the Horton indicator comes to 0.1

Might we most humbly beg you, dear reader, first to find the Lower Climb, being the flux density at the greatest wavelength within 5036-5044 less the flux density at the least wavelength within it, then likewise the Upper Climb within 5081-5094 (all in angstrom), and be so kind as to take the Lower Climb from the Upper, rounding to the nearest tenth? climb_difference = -10.0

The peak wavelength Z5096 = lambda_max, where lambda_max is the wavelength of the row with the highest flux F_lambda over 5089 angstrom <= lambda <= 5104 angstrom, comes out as 5090.0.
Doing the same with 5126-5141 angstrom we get 5135.0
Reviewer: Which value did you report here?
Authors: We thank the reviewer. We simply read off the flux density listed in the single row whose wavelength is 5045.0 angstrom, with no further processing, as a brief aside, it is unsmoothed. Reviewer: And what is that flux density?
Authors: 7.82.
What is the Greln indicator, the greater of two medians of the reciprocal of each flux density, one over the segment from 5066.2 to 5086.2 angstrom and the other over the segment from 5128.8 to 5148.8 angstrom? 0.121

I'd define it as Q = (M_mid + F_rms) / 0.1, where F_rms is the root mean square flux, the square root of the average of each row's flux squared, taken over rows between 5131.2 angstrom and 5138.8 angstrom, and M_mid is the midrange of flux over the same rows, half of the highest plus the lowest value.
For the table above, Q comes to 177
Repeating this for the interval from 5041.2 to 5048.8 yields 209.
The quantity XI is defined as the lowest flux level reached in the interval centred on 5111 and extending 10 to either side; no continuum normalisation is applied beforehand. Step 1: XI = 5.45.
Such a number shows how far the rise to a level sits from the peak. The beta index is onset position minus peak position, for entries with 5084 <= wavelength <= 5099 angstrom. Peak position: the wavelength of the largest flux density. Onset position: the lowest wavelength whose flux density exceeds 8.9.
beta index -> -2.5 angstrom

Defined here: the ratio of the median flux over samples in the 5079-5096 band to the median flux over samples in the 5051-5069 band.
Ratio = 0.85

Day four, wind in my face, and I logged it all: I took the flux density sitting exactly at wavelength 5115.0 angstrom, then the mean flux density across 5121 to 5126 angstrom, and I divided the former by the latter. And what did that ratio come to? 0.6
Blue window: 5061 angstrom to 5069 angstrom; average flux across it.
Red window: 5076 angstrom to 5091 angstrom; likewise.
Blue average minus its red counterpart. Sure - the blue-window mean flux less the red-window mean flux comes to 1.1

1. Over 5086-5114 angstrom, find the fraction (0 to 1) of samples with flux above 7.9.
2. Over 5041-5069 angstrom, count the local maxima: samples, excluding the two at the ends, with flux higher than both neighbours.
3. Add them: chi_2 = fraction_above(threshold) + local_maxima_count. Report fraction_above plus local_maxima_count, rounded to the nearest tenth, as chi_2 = 3.6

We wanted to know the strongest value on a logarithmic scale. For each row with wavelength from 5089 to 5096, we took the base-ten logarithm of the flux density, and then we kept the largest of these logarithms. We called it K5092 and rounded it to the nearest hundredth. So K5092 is 1.01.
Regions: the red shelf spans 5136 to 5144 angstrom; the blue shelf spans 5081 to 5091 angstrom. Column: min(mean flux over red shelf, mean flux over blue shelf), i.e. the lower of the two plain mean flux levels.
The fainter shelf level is 8.1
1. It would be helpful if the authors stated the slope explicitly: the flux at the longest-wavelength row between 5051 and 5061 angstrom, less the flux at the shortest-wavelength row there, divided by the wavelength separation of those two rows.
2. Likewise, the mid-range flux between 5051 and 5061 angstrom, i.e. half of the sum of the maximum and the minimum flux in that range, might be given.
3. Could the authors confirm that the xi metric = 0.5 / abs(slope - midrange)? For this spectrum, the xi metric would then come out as 0.038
